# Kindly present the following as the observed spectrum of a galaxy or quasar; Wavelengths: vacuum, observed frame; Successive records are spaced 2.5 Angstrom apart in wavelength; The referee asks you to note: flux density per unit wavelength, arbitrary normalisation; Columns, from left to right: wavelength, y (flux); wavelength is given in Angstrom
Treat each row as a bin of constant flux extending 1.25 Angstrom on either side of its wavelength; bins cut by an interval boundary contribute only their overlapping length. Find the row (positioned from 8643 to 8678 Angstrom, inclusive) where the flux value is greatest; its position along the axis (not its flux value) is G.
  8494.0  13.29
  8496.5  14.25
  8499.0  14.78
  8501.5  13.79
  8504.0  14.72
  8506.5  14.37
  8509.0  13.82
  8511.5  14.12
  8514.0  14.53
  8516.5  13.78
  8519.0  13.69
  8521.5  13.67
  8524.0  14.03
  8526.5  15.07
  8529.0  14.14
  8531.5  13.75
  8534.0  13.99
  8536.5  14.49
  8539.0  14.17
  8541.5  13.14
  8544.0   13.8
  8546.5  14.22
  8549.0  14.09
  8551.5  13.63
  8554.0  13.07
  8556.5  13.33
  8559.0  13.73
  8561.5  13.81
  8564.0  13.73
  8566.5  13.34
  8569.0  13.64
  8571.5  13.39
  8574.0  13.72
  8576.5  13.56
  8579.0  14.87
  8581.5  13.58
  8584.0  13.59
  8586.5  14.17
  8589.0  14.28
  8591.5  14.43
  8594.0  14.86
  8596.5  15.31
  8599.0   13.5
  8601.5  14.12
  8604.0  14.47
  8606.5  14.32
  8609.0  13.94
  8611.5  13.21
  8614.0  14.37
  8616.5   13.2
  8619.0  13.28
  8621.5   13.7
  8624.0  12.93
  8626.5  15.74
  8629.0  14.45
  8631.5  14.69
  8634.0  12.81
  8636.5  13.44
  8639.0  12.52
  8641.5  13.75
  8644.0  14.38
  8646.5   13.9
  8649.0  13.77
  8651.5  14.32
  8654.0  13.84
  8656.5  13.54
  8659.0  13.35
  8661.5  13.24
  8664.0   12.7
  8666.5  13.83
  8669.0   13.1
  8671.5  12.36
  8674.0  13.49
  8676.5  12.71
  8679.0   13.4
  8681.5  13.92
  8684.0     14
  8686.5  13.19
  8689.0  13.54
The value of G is 8644.0 Angstrom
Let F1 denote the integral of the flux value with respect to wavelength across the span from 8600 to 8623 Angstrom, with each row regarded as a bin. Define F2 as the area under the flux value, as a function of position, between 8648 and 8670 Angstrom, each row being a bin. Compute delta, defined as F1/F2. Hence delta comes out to 1.07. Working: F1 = 318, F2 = 298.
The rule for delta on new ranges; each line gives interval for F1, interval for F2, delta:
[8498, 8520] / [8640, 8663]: 0.99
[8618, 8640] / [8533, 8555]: 0.99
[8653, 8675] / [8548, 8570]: 0.98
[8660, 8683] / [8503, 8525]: 0.98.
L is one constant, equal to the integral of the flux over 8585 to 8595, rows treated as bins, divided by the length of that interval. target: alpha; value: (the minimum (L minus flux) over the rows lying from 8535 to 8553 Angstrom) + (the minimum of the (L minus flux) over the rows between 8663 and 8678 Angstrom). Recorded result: 0.5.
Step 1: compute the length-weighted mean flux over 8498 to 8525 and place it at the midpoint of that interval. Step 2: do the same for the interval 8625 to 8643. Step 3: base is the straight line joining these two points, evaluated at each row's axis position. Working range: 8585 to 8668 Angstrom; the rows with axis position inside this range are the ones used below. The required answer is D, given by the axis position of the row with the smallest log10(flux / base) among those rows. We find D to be 8639.0 Angstrom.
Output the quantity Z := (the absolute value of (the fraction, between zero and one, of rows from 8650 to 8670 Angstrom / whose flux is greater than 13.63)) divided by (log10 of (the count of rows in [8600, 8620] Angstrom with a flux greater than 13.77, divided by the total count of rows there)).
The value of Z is -1.8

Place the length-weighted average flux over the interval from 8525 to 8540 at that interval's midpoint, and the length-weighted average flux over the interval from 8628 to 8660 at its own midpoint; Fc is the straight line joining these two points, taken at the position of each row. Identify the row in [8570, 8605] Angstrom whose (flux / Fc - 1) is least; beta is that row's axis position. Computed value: 8571.5 Angstrom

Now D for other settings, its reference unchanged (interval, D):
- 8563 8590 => 8566.5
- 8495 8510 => 8501.5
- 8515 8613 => 8554.0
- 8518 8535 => 8521.5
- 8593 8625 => 8624.0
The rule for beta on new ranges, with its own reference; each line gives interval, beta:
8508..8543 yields 8541.5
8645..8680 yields 8671.5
